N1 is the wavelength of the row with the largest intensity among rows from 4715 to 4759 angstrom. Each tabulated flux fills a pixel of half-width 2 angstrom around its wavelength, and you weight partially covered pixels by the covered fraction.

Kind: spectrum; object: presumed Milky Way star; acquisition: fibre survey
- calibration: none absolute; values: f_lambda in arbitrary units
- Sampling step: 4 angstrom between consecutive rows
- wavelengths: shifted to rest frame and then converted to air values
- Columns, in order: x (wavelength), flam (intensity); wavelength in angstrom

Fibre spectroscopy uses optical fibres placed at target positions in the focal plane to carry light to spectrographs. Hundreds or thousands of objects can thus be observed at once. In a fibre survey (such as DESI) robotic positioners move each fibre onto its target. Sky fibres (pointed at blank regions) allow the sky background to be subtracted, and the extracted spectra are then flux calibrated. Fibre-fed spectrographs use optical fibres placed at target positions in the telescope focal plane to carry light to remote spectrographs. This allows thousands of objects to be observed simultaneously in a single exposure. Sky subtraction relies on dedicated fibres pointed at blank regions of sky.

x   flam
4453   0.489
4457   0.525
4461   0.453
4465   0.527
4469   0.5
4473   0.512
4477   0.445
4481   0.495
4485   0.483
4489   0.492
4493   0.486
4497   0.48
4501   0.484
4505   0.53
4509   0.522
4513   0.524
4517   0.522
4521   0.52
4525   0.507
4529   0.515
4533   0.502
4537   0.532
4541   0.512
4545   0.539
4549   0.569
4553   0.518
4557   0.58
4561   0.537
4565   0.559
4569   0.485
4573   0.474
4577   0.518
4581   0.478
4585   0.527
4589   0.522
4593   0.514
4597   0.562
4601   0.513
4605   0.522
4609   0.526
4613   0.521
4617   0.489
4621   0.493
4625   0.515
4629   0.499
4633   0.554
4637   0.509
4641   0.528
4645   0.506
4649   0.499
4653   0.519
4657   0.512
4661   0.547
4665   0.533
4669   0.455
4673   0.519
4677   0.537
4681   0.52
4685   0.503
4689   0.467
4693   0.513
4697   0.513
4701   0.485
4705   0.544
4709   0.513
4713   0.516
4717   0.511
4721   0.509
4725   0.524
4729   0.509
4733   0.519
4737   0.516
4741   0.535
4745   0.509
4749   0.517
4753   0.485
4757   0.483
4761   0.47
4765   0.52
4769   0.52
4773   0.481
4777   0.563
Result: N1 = 4741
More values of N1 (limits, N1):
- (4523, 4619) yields 4557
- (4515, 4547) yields 4545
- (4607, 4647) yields 4633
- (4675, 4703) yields 4677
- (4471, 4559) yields 4557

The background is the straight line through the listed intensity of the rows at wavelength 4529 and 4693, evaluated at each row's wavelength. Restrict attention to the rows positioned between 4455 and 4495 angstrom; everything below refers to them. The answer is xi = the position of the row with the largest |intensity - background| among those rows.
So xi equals 4477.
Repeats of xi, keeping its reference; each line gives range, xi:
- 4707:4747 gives 4741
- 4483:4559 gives 4557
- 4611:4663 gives 4633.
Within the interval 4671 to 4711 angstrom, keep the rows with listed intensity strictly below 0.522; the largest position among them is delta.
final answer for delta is 4709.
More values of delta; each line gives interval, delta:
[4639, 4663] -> 4657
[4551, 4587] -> 4581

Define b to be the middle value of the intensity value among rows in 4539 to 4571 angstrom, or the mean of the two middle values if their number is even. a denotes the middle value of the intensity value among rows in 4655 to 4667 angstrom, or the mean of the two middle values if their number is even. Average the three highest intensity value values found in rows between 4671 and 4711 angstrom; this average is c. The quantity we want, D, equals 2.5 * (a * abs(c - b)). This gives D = 0.006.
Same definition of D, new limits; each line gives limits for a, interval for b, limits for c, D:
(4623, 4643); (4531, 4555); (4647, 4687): 0.018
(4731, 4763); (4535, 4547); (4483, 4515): 0.009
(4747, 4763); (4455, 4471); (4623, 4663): 0.037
